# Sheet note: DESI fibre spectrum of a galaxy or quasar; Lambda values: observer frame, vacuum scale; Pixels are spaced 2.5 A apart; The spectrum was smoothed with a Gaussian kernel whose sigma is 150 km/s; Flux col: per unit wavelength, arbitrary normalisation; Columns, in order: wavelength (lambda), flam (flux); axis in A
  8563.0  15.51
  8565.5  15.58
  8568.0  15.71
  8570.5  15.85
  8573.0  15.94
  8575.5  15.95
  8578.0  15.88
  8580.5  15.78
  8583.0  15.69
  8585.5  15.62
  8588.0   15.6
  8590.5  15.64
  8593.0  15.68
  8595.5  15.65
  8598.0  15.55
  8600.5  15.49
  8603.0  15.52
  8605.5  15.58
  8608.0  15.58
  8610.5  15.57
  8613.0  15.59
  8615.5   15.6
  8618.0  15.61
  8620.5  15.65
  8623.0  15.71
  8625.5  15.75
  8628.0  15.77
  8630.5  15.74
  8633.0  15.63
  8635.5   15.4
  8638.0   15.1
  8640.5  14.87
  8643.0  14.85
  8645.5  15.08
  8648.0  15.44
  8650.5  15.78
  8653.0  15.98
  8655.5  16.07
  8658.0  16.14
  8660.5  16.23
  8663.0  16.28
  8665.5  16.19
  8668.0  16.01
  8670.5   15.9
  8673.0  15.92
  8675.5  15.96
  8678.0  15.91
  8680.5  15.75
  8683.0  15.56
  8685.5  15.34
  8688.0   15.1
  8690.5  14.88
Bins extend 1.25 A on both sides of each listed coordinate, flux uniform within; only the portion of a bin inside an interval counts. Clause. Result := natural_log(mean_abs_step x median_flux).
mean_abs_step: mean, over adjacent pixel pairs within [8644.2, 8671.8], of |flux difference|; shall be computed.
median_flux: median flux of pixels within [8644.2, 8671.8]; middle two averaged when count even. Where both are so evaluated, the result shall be 0.9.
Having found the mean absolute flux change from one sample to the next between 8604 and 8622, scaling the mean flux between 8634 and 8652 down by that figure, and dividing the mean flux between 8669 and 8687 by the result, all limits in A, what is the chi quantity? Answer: 0.016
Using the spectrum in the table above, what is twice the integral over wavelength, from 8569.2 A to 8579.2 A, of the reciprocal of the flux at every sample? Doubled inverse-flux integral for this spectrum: 1.26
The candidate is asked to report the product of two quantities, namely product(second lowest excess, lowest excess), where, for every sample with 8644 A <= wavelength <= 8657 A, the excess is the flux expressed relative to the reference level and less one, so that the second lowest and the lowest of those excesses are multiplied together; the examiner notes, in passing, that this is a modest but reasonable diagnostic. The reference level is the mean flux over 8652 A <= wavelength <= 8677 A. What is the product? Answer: 0.0024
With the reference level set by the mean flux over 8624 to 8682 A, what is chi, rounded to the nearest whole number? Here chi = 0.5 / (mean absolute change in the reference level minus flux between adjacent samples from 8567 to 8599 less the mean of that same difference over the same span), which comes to 7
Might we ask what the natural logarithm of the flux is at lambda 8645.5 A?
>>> 2.71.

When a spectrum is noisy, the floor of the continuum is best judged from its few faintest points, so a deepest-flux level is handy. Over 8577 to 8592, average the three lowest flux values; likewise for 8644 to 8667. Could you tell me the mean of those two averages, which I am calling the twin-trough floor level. 15.5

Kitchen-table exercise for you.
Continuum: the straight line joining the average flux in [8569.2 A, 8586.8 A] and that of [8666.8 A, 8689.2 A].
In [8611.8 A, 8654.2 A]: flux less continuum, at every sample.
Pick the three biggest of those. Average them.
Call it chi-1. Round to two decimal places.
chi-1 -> 0.09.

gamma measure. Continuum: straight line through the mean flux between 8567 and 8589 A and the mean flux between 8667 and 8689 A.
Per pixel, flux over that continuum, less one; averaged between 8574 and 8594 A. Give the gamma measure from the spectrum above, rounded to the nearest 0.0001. -0.0029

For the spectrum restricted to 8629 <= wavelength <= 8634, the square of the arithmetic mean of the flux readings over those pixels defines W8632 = 246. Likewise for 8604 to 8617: 243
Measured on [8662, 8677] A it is 257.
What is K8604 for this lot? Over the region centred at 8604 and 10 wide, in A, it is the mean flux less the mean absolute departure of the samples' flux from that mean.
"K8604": 15.5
